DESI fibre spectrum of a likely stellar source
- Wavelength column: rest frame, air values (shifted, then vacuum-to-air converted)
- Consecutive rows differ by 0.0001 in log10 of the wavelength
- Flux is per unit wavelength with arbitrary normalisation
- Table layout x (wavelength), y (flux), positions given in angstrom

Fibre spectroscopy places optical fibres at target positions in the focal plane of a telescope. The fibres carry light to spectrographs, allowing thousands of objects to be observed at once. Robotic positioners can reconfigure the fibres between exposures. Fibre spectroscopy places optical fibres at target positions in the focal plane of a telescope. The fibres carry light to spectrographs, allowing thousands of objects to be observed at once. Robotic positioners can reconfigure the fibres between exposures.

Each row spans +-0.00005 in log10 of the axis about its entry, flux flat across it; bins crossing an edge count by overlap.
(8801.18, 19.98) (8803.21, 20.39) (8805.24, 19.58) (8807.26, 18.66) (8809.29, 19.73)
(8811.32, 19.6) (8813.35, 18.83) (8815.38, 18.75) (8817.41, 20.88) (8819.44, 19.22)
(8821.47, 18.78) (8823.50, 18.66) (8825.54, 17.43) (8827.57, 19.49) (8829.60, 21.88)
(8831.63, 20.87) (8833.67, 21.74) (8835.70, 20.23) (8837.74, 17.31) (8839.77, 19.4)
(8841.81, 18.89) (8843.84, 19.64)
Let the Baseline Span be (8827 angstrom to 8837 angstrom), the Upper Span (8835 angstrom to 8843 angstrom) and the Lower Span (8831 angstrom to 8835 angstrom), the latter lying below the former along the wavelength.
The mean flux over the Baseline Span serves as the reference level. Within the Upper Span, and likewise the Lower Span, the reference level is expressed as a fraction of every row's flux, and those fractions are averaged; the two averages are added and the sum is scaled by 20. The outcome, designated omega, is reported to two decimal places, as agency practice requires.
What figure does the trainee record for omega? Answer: 41.63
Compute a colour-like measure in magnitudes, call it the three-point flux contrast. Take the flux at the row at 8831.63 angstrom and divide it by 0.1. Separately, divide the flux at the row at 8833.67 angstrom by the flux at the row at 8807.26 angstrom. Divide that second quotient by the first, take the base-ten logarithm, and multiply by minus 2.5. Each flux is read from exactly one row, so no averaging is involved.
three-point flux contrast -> 5.63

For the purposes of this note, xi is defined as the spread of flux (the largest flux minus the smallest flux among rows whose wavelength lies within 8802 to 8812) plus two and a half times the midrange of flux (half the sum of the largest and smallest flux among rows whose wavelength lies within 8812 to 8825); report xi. 51.2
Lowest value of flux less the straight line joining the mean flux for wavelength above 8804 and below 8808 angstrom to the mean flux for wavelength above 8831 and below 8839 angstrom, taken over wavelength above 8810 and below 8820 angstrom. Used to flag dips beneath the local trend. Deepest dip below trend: -0.7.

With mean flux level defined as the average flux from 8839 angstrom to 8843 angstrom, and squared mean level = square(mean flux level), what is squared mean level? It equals 367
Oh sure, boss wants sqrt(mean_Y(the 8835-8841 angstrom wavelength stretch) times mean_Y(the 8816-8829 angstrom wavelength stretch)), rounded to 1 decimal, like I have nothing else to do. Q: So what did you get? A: 19.0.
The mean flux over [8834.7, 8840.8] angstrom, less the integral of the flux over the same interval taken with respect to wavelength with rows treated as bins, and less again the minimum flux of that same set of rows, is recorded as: -114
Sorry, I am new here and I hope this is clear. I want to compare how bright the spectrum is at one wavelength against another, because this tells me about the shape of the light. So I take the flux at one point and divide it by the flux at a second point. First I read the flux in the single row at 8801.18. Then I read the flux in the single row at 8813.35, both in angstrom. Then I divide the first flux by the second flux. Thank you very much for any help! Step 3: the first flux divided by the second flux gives 1.06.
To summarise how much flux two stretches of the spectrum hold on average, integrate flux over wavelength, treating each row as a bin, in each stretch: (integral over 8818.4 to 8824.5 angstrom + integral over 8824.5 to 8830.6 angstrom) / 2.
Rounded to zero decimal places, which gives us 117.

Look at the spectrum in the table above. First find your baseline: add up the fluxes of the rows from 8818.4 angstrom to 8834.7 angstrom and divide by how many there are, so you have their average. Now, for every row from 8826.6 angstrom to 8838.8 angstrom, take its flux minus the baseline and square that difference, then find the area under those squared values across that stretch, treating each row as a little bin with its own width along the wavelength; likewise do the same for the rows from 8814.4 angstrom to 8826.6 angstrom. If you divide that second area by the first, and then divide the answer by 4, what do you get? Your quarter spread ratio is 0.16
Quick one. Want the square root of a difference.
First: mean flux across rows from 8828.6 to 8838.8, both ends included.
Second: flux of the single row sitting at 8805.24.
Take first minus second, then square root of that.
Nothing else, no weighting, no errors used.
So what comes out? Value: 0.91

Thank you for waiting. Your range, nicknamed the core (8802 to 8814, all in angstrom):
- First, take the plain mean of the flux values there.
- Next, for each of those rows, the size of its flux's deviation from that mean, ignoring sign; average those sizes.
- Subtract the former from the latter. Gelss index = -19.0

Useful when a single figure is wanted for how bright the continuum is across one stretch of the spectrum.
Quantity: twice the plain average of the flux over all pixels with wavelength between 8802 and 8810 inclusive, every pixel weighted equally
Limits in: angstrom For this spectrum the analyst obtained 39.2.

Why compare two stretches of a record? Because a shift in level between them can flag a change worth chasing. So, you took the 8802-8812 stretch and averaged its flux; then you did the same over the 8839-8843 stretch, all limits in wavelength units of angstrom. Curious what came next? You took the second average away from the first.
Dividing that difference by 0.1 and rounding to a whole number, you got 4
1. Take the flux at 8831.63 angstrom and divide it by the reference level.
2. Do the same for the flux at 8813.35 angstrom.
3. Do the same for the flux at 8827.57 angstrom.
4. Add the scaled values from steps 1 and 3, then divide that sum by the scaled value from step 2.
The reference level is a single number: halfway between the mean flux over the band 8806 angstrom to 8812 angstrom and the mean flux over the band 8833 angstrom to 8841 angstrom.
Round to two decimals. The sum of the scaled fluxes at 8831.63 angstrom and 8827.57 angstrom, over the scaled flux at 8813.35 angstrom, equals 2.14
